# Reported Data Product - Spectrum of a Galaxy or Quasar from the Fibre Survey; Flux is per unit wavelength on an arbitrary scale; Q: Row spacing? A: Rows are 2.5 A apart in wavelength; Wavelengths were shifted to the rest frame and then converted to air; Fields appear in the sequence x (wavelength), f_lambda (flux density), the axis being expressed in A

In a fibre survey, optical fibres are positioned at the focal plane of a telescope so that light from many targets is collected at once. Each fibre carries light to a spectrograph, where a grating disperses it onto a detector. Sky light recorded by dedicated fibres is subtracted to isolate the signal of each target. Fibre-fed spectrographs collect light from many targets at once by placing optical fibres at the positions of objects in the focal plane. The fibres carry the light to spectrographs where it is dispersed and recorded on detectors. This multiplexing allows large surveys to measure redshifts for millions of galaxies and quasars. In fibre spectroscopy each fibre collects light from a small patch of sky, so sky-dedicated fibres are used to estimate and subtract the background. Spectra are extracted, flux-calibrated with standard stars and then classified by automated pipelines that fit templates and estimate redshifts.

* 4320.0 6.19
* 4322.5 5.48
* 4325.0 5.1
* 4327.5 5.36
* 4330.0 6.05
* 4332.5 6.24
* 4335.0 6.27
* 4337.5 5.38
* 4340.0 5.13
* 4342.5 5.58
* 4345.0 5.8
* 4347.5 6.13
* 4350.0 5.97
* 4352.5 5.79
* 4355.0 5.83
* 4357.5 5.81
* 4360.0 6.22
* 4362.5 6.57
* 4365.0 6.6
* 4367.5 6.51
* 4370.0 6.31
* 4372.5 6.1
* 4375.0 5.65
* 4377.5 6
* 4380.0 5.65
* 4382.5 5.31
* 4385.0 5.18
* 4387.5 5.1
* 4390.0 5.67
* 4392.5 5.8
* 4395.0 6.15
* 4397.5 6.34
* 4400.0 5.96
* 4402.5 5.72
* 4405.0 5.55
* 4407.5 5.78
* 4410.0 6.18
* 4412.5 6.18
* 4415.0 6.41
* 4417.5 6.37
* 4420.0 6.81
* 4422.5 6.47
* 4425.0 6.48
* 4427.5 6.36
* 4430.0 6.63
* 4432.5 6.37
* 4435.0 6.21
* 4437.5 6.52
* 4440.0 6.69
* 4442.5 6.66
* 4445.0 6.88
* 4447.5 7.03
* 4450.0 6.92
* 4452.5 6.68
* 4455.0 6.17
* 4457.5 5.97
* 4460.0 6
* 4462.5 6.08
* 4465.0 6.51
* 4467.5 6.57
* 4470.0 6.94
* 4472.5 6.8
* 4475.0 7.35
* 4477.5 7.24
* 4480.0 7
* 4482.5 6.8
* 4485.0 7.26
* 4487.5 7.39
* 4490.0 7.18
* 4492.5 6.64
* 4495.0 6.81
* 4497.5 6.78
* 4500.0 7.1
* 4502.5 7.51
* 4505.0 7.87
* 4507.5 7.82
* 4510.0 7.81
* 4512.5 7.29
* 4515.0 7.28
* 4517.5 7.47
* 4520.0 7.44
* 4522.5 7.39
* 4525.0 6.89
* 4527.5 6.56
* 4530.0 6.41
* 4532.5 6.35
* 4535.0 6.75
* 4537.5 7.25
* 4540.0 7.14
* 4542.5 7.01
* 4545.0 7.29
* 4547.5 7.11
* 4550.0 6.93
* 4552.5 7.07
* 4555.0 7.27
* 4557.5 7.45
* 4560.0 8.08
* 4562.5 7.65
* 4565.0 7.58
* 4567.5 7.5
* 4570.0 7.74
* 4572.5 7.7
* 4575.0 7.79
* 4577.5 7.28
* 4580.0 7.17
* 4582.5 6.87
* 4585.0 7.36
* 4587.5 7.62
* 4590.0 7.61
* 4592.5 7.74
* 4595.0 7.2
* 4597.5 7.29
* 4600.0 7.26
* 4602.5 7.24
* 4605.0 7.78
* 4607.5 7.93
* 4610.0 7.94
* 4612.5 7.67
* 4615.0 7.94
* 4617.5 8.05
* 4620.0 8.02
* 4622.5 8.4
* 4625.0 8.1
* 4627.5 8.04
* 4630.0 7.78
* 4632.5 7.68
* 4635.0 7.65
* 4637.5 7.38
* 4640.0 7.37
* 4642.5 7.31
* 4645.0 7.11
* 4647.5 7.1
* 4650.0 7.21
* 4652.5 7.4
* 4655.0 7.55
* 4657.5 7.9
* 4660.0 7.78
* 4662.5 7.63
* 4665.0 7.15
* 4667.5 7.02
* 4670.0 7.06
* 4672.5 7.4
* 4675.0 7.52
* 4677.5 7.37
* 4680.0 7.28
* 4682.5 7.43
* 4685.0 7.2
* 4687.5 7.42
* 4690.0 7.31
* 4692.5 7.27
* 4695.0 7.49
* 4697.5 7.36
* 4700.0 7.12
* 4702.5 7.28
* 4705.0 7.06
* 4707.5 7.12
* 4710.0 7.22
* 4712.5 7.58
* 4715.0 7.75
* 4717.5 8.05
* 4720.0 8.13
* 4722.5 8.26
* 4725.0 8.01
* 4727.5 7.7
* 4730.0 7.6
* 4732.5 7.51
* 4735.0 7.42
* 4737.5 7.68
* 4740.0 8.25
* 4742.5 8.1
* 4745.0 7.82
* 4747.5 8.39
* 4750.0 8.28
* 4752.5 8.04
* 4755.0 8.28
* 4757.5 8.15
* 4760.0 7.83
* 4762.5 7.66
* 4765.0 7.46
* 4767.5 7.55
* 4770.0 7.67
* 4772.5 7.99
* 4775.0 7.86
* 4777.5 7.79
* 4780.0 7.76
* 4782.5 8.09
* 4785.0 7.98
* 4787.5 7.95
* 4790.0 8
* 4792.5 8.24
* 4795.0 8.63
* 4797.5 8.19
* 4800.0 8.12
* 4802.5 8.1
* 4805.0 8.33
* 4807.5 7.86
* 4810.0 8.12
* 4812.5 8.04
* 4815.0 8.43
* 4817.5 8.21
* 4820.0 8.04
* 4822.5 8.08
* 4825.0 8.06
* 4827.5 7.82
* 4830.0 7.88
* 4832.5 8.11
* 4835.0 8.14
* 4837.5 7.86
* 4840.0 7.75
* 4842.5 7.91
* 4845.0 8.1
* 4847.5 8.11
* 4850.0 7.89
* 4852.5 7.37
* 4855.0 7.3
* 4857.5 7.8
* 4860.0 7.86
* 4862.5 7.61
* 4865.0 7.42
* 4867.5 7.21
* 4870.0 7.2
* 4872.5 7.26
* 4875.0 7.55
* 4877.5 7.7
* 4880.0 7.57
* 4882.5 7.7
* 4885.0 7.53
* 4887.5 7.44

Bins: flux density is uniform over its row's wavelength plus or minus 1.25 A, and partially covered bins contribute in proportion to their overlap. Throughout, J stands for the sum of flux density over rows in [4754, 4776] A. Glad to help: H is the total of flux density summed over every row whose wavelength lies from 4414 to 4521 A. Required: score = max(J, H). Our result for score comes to 295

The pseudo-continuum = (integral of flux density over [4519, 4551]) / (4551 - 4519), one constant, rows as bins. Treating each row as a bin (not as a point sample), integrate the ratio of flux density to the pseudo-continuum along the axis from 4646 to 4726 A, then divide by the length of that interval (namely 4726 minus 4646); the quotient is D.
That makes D 1.07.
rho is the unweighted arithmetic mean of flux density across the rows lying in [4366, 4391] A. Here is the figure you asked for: 5.7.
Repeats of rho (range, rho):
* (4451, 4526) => 7.0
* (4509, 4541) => 7.1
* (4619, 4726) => 7.5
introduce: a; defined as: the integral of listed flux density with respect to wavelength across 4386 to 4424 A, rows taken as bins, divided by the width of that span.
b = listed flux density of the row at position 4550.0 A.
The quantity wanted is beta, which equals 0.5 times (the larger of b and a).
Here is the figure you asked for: 3.5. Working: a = 6.0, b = 6.93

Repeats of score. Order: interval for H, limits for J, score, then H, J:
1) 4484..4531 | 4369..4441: 176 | 137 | 176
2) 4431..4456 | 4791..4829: 122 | 66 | 122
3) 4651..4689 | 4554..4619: 197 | 111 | 197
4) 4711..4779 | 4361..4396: 213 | 213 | 83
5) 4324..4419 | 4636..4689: 224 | 224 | 155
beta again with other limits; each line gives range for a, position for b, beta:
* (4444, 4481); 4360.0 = 3.3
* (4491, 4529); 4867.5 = 3.6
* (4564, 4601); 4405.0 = 3.7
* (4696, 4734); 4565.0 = 3.8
